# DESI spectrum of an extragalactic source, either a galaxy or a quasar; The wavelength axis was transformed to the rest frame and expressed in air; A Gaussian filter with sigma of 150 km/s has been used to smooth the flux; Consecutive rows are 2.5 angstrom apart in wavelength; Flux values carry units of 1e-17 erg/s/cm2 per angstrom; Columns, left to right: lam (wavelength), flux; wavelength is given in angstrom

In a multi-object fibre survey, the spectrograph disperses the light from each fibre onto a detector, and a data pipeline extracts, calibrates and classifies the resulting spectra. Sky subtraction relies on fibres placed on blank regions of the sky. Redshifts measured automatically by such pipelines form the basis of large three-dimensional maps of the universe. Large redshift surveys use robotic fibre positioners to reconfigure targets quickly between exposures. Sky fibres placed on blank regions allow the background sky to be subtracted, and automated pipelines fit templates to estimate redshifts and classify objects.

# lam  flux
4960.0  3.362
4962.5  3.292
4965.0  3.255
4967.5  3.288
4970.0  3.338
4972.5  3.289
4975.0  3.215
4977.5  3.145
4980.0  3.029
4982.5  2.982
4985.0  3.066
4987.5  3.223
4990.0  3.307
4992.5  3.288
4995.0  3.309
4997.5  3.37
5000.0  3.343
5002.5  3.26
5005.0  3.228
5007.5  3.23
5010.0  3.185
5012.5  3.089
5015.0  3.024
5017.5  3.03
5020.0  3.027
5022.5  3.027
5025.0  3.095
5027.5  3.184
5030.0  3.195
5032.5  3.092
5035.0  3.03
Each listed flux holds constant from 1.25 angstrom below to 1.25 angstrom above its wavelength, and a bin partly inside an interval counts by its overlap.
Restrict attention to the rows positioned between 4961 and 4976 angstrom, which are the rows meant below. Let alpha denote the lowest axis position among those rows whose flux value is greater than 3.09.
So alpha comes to 4962.5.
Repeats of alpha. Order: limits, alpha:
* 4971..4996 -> 4972.5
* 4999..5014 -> 5000.0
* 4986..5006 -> 4987.5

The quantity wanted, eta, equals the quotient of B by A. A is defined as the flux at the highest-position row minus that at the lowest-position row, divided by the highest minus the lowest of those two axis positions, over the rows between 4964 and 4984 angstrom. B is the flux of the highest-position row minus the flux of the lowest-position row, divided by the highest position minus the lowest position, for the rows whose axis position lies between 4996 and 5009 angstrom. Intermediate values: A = -0.016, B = -0.014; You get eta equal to 0.9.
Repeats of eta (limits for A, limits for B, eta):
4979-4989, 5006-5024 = -0.5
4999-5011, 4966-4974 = 0.0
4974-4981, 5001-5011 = 0.3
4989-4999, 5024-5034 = 0.0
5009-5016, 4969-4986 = 0.6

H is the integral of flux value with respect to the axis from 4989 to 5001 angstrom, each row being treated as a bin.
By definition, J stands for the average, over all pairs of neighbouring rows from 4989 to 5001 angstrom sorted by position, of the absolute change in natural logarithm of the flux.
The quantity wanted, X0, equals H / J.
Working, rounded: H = 40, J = 0.010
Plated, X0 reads 4150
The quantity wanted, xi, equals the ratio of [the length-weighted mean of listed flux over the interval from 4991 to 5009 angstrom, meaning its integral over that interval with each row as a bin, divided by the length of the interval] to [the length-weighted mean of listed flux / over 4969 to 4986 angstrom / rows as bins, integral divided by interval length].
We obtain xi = 1.04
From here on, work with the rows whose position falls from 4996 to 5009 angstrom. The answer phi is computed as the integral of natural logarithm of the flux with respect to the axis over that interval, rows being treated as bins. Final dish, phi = 15.5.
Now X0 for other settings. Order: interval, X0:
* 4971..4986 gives 1864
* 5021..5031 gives 1733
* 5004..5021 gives 4573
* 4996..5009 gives 3911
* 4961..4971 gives 2709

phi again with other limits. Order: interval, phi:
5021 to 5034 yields 14.8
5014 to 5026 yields 13.3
